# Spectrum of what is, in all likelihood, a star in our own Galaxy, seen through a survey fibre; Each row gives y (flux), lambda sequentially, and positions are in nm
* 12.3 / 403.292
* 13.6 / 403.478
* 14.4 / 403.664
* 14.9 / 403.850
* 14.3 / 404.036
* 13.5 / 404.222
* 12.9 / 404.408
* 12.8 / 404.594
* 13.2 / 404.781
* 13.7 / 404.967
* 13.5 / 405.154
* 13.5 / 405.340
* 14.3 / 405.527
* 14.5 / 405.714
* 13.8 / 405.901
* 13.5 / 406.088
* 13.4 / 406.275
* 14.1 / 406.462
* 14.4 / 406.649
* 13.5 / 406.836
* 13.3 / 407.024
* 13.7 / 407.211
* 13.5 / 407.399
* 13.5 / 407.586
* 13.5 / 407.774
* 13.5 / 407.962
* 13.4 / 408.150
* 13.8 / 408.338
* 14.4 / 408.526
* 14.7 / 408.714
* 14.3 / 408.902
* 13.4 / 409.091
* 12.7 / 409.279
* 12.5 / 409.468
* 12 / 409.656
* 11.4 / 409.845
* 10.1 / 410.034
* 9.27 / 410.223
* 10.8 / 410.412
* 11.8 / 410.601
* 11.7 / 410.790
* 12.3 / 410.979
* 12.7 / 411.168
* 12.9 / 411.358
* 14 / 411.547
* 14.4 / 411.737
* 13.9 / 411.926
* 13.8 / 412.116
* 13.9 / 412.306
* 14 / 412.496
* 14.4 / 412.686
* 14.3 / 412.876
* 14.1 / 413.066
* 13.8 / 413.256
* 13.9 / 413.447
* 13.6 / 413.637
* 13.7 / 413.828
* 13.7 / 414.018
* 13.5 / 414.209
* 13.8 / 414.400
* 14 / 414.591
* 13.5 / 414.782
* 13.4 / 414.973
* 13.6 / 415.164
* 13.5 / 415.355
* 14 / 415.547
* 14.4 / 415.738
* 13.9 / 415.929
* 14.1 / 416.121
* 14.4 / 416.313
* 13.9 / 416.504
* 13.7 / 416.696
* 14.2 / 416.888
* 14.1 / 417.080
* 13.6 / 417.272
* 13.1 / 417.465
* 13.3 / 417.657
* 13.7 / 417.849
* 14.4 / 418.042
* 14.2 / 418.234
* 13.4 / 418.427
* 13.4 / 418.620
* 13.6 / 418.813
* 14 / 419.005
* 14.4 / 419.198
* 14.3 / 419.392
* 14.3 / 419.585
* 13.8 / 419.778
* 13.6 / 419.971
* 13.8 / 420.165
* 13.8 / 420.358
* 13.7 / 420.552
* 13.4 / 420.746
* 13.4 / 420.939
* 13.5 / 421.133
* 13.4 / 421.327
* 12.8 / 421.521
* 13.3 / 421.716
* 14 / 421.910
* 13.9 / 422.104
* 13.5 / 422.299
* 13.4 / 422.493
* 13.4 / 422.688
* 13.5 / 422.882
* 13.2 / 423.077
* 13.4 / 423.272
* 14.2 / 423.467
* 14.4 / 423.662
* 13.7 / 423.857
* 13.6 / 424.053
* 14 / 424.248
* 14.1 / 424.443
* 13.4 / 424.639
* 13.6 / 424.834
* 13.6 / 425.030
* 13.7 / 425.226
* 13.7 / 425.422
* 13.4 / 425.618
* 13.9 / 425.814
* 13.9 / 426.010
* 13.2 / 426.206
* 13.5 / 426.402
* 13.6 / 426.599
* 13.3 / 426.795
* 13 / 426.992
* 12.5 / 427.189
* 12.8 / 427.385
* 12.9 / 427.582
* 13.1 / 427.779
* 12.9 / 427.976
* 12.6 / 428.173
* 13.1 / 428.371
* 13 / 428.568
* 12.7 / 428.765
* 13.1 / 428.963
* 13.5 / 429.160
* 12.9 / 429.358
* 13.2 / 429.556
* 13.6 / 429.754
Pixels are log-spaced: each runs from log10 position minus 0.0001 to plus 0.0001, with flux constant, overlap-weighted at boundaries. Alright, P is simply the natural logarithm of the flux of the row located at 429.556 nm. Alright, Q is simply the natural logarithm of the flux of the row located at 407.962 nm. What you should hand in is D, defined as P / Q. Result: 0.991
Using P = 2.58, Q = 2.60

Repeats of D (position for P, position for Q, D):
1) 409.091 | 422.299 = 0.997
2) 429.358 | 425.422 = 0.977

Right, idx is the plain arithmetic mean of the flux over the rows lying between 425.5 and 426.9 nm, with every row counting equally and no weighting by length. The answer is 13.5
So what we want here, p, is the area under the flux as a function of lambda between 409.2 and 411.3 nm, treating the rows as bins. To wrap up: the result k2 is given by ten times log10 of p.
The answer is 13.9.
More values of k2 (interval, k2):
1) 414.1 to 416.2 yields 14.6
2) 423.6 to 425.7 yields 14.6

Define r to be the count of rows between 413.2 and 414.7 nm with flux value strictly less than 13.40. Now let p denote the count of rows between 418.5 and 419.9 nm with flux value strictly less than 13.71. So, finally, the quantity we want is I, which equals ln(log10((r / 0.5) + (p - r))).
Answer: -1.20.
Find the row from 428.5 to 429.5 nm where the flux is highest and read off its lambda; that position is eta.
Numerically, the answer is 429.160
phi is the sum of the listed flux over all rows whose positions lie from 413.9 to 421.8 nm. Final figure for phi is 564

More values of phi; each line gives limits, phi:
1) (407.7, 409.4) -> 124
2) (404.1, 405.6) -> 107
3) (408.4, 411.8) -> 225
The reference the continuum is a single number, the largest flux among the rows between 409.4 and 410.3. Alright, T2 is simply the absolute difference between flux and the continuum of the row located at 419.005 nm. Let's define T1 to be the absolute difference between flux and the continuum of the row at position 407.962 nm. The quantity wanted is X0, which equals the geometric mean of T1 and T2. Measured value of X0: 1.22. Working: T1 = 1.0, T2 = 1.5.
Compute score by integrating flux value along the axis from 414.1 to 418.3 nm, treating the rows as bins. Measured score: 58.1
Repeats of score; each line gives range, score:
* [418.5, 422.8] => 58.8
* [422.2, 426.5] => 58.7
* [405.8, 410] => 56.4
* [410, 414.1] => 53.7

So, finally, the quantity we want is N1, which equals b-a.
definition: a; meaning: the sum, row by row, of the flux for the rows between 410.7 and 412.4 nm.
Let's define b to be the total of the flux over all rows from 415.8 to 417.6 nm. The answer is 5.4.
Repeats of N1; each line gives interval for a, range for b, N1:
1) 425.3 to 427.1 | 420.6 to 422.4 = -0.3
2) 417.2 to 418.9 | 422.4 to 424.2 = 0.1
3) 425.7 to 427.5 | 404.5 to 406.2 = 3.1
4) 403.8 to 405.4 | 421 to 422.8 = -1.1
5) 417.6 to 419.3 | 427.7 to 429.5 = -7.5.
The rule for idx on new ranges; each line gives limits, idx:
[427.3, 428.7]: 12.9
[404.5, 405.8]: 13.6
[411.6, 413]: 14.1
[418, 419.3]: 13.9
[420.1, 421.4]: 13.6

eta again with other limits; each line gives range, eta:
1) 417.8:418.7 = 418.042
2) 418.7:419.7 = 419.198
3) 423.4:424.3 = 423.662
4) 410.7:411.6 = 411.547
